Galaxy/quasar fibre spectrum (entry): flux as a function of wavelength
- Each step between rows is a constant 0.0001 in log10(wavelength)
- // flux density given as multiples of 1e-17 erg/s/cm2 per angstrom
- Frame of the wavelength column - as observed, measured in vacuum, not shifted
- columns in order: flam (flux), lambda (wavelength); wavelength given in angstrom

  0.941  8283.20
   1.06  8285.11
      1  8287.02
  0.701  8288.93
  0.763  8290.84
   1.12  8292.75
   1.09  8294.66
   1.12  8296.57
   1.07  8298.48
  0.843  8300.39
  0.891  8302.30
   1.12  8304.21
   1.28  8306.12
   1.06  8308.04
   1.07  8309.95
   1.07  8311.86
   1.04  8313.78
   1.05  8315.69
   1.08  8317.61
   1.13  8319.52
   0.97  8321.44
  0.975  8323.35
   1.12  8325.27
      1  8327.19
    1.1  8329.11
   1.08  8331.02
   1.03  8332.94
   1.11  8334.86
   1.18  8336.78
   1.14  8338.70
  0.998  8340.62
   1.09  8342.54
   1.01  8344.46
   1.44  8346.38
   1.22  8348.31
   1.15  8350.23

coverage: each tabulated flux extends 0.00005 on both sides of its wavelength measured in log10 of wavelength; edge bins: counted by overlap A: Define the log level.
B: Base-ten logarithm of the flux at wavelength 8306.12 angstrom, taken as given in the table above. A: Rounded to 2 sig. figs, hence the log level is 0.11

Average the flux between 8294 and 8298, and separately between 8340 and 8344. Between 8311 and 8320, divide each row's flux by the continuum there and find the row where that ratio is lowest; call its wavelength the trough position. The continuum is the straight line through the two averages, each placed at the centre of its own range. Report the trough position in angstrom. 8313.78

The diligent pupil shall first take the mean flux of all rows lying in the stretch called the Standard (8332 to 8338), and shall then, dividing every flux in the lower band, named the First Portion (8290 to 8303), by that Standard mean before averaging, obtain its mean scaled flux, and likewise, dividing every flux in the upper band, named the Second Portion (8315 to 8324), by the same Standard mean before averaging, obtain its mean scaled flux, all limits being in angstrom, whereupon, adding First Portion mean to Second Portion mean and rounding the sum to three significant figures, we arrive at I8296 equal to 1.83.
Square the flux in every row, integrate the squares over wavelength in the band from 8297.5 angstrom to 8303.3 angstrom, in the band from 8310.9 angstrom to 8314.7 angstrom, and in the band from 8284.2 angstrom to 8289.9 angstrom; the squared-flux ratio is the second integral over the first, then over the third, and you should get 0.17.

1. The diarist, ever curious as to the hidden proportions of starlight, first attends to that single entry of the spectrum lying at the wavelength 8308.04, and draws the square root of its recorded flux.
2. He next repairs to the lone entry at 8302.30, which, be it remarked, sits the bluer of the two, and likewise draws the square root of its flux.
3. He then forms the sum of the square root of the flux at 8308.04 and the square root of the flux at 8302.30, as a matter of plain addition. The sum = 1.97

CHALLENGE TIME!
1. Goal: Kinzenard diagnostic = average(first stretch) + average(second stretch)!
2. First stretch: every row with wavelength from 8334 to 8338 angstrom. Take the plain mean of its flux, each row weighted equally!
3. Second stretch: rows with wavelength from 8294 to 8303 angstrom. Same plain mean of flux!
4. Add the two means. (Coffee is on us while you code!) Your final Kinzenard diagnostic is 2.15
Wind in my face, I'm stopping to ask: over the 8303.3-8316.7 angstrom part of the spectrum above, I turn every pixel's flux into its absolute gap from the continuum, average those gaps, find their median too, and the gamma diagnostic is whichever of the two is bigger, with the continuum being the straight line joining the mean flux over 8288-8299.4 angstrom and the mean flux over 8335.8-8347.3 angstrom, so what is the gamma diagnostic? 0.07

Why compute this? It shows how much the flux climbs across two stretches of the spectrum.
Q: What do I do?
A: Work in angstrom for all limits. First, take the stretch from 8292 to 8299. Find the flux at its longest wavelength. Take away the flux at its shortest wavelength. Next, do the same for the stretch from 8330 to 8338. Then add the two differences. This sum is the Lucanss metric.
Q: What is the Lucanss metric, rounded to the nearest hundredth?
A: 0.05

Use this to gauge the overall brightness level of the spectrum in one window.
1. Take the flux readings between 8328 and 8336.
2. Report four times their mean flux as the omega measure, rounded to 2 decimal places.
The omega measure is 4.32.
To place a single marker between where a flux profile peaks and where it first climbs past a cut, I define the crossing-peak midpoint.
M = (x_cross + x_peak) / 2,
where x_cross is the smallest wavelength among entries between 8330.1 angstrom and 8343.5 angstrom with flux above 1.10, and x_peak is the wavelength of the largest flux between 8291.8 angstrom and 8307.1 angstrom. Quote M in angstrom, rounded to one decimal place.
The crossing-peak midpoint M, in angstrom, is 8320.5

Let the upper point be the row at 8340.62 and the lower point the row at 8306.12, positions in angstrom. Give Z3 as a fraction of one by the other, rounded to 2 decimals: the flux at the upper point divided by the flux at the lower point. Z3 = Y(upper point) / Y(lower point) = 0.78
